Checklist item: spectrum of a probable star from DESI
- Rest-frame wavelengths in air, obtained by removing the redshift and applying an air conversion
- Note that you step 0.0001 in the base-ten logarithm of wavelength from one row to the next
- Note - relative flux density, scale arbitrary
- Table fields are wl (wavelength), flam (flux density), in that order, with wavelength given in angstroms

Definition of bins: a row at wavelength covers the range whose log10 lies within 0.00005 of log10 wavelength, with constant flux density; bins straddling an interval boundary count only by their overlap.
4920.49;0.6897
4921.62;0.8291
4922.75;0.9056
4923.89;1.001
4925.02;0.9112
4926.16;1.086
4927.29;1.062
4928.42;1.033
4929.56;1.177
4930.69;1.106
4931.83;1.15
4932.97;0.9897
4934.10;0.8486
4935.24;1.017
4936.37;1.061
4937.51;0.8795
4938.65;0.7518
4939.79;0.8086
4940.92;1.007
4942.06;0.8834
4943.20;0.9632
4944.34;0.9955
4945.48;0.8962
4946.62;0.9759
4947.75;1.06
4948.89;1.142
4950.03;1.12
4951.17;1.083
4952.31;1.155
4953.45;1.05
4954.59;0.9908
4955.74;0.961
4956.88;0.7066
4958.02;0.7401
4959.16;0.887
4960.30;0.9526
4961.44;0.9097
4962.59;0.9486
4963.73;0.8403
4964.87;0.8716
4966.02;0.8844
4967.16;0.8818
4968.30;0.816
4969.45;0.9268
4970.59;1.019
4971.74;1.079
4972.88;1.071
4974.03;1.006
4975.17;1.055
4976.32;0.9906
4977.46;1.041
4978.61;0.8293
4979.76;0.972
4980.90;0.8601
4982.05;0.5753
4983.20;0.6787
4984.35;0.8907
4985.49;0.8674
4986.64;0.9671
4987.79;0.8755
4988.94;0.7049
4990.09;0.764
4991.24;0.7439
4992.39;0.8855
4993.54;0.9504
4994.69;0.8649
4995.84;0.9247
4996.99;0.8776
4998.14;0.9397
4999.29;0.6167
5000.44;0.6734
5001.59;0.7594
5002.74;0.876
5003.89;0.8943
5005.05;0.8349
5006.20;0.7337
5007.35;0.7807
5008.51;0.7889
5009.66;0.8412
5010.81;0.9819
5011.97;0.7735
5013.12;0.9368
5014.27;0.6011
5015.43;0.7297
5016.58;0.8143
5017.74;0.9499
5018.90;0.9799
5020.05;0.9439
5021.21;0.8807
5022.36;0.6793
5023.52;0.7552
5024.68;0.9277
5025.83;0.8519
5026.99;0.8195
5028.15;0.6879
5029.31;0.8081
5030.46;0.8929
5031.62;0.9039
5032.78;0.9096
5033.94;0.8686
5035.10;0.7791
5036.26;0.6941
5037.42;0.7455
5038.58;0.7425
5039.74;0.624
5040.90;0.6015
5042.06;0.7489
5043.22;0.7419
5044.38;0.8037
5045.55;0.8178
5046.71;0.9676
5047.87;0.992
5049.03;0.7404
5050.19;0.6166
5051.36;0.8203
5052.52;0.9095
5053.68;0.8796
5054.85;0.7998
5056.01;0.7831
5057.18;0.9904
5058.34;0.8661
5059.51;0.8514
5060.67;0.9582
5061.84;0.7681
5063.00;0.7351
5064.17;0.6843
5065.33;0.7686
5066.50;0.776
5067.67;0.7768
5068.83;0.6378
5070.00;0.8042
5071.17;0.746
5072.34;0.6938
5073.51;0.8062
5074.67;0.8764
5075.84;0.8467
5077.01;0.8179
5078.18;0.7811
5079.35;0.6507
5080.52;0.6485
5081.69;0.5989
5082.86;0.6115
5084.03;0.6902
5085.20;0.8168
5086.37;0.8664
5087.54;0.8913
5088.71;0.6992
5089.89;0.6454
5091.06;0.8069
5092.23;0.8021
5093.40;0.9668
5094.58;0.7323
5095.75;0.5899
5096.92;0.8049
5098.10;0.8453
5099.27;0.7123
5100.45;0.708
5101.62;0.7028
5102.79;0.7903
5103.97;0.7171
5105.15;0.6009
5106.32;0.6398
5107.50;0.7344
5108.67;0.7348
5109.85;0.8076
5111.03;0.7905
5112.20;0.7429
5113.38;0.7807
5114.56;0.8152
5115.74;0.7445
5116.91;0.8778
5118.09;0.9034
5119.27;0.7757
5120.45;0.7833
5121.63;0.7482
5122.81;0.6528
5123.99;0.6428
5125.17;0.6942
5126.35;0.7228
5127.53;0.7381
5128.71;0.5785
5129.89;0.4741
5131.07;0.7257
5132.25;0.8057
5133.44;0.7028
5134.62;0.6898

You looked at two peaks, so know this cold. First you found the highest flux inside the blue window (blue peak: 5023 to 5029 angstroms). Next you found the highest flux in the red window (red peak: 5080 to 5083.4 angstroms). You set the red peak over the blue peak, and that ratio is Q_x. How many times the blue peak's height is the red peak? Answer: 0.70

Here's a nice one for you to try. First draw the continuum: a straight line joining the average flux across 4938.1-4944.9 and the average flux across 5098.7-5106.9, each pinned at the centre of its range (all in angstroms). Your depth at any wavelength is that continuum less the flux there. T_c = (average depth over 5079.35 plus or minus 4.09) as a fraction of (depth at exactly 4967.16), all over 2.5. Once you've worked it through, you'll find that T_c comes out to -0.6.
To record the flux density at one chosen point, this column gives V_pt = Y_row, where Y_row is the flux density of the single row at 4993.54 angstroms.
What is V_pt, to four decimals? 0.9504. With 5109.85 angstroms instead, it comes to 0.8076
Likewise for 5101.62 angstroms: 0.7028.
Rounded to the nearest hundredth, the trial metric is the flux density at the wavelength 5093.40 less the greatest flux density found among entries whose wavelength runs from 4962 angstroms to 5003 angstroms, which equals -0.11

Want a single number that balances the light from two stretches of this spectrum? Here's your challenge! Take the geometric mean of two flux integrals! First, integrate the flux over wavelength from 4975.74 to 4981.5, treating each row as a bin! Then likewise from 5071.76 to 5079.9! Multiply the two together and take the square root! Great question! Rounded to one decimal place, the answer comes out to 5.9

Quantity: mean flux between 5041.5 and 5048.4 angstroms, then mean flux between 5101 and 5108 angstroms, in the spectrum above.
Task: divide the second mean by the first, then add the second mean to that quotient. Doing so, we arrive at 1.52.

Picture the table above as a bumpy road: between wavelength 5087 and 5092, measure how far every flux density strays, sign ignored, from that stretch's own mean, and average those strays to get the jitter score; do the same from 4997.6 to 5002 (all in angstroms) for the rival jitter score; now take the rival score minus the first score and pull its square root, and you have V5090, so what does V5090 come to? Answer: 0.12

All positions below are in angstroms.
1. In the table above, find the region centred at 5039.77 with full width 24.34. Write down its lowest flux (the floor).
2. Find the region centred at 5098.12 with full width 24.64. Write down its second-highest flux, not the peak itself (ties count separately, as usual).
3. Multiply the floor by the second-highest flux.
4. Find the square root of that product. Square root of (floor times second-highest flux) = 0.732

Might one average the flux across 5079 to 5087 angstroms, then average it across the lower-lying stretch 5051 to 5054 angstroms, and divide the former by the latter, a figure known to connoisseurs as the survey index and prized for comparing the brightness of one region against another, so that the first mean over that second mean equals 0.80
